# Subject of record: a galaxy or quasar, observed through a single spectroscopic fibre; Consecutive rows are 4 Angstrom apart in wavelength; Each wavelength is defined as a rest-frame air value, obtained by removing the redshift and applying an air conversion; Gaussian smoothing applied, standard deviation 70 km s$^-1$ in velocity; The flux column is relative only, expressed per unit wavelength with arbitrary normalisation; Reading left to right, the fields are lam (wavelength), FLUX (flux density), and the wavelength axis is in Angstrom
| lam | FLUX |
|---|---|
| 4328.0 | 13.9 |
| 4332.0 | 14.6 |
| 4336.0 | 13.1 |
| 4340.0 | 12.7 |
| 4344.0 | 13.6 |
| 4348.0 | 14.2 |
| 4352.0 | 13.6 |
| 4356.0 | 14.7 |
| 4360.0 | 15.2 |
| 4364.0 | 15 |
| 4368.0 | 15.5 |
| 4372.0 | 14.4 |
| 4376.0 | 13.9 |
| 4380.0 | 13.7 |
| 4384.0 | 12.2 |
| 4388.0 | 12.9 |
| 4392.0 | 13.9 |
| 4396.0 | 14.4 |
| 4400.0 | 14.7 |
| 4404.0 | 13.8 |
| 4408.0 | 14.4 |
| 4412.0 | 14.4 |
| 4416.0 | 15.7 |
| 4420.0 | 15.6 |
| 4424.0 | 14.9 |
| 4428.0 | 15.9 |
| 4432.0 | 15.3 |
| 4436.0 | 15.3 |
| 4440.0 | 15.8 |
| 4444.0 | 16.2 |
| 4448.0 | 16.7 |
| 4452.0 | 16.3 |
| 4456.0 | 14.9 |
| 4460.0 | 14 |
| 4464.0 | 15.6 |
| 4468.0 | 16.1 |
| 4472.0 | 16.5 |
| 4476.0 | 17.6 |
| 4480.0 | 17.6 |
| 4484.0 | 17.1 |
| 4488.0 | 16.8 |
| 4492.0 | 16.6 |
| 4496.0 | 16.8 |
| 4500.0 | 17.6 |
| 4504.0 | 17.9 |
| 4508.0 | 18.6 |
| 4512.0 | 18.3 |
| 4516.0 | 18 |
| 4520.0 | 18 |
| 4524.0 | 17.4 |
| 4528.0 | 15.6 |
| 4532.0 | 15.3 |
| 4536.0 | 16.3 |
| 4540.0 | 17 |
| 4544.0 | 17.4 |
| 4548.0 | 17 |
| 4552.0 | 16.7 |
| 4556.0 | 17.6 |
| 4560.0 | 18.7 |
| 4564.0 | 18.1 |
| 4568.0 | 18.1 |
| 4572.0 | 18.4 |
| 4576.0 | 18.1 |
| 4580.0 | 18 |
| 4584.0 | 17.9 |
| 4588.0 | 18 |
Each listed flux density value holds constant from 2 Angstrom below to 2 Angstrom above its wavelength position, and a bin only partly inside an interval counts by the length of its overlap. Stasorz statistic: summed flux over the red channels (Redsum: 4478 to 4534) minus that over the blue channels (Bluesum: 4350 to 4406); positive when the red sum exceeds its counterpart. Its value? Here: 44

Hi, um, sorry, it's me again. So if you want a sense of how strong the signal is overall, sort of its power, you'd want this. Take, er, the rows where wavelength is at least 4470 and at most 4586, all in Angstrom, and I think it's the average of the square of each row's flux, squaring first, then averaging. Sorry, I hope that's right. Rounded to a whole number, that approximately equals 304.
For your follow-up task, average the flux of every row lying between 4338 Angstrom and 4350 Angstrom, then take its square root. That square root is 3.67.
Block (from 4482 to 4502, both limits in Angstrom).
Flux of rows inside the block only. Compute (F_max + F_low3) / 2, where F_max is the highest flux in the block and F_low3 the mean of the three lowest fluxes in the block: 17.2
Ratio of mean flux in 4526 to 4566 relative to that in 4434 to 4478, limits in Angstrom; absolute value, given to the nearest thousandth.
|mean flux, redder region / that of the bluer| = 1.067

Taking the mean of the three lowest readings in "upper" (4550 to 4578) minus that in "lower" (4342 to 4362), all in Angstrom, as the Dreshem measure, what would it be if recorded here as 3.7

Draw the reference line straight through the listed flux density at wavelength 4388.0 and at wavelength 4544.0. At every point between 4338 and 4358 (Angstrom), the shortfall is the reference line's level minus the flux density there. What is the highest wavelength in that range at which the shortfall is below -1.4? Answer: 4356.0 Angstrom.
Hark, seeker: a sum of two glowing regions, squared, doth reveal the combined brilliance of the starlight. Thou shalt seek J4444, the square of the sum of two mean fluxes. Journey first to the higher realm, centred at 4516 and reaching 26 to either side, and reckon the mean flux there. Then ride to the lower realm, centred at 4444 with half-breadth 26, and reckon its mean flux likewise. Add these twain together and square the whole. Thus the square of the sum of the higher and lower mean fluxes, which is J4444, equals 1074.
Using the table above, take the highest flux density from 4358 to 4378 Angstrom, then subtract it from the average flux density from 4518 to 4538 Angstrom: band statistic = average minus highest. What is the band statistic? 1.02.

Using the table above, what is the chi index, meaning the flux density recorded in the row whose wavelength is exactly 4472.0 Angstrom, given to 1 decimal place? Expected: 16.5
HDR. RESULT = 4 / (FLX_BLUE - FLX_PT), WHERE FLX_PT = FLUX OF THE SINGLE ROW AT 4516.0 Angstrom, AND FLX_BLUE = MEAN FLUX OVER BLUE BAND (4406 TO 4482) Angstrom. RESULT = -1.76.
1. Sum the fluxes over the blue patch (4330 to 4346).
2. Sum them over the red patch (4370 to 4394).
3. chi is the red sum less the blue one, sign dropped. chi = 27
